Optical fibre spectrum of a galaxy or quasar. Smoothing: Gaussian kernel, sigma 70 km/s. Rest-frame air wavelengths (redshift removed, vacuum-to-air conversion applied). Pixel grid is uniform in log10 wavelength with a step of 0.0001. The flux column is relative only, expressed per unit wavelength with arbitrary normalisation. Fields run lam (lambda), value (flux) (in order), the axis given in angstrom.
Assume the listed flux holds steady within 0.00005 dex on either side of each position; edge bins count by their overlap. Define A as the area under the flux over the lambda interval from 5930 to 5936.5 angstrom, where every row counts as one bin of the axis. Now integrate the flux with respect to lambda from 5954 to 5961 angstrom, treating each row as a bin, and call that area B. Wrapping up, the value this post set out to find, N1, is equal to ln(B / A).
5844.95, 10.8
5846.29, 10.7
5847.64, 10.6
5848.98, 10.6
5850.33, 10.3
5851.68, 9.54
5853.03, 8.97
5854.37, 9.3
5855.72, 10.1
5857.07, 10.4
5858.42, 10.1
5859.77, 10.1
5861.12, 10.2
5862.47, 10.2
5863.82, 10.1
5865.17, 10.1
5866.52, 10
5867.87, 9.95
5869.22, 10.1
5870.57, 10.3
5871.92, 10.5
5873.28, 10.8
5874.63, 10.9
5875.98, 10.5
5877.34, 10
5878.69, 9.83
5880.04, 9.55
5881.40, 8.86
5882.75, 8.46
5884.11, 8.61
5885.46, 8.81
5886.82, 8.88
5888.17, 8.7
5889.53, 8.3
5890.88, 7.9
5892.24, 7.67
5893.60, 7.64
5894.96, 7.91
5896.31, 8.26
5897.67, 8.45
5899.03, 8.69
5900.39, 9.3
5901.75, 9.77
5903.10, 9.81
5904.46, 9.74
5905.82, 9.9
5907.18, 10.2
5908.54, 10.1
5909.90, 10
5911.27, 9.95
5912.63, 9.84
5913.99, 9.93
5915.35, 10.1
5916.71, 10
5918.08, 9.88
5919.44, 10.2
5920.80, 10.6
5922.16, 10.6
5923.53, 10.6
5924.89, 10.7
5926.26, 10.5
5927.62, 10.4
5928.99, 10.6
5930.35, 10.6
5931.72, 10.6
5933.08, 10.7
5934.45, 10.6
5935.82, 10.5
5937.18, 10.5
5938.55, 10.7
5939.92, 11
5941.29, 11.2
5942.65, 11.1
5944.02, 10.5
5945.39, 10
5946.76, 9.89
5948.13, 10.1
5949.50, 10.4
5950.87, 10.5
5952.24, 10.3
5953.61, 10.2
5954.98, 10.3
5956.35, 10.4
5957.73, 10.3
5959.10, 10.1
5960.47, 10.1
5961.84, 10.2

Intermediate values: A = 68.9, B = 72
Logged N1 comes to 0.04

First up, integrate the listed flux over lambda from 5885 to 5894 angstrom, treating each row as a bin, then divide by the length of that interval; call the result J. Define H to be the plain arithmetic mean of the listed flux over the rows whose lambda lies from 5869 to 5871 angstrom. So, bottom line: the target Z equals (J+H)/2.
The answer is 9.2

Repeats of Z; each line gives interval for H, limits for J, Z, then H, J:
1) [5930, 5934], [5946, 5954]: 10.4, 10.6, 10.2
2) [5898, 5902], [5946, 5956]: 9.8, 9.3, 10.2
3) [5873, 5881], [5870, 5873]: 10.3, 10.3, 10.4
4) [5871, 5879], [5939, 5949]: 10.5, 10.4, 10.5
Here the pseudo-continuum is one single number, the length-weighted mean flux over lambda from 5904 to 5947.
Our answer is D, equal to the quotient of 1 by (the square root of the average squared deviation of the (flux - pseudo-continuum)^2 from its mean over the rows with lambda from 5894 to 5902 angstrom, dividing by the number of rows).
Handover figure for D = 1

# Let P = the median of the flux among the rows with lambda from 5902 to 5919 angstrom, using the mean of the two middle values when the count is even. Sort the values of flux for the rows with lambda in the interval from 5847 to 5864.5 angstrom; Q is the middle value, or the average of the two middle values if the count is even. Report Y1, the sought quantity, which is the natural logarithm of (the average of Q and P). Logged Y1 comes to 2.30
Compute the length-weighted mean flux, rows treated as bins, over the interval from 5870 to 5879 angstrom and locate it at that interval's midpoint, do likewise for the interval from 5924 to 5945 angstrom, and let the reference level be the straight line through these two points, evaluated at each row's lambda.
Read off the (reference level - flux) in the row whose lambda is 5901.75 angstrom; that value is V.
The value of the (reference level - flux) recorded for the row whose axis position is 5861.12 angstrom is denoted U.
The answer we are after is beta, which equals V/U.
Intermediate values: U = 0.17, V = 0.8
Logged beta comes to 5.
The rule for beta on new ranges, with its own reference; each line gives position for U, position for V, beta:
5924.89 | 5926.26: -2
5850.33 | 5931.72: 2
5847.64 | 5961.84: -2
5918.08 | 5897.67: 3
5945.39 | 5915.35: 1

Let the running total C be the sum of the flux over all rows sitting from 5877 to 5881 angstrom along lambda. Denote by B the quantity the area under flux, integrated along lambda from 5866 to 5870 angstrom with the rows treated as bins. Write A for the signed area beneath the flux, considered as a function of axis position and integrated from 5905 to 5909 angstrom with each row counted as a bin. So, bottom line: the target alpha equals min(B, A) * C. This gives 1179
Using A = 40.2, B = 40.1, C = 29.4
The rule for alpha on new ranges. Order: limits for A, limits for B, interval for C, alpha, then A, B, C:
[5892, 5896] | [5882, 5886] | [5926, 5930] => 983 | 31.2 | 34.5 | 31.5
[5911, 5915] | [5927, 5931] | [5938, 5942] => 1307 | 39.7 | 42.1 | 32.9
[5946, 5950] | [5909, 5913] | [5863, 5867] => 1199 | 40.4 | 39.7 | 30.2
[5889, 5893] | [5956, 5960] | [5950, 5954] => 984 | 31.7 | 40.9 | 31.0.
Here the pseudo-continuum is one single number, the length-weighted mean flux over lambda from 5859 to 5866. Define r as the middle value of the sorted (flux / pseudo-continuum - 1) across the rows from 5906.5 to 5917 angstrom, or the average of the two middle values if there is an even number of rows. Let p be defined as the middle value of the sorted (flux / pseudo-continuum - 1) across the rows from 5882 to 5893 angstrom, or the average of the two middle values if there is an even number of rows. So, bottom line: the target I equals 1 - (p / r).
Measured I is -10.8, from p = -0.16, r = -0.01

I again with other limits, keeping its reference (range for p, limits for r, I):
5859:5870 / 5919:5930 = 1.1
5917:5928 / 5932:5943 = 0.3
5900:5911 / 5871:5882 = 3.4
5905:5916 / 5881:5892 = 0.9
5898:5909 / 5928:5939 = 1.7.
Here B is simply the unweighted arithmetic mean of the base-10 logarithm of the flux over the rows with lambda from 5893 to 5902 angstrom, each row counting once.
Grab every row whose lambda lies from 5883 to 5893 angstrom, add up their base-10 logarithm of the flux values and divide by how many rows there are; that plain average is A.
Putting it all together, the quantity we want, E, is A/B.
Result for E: 0.99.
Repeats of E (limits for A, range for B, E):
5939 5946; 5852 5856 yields 1.06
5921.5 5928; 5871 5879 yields 1.01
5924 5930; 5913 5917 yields 1.02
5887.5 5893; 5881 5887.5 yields 0.97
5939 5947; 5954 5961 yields 1.01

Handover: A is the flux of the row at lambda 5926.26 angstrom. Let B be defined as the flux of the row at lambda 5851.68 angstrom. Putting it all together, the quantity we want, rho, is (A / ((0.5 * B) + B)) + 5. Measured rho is 5.73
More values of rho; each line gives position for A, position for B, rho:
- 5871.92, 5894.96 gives 5.88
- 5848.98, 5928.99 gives 5.67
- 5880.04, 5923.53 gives 5.60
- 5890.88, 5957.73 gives 5.51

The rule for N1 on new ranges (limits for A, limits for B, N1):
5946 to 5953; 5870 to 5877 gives 0.03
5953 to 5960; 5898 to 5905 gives -0.09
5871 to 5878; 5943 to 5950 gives -0.03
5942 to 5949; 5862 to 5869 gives -0.02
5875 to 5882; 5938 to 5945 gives 0.10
